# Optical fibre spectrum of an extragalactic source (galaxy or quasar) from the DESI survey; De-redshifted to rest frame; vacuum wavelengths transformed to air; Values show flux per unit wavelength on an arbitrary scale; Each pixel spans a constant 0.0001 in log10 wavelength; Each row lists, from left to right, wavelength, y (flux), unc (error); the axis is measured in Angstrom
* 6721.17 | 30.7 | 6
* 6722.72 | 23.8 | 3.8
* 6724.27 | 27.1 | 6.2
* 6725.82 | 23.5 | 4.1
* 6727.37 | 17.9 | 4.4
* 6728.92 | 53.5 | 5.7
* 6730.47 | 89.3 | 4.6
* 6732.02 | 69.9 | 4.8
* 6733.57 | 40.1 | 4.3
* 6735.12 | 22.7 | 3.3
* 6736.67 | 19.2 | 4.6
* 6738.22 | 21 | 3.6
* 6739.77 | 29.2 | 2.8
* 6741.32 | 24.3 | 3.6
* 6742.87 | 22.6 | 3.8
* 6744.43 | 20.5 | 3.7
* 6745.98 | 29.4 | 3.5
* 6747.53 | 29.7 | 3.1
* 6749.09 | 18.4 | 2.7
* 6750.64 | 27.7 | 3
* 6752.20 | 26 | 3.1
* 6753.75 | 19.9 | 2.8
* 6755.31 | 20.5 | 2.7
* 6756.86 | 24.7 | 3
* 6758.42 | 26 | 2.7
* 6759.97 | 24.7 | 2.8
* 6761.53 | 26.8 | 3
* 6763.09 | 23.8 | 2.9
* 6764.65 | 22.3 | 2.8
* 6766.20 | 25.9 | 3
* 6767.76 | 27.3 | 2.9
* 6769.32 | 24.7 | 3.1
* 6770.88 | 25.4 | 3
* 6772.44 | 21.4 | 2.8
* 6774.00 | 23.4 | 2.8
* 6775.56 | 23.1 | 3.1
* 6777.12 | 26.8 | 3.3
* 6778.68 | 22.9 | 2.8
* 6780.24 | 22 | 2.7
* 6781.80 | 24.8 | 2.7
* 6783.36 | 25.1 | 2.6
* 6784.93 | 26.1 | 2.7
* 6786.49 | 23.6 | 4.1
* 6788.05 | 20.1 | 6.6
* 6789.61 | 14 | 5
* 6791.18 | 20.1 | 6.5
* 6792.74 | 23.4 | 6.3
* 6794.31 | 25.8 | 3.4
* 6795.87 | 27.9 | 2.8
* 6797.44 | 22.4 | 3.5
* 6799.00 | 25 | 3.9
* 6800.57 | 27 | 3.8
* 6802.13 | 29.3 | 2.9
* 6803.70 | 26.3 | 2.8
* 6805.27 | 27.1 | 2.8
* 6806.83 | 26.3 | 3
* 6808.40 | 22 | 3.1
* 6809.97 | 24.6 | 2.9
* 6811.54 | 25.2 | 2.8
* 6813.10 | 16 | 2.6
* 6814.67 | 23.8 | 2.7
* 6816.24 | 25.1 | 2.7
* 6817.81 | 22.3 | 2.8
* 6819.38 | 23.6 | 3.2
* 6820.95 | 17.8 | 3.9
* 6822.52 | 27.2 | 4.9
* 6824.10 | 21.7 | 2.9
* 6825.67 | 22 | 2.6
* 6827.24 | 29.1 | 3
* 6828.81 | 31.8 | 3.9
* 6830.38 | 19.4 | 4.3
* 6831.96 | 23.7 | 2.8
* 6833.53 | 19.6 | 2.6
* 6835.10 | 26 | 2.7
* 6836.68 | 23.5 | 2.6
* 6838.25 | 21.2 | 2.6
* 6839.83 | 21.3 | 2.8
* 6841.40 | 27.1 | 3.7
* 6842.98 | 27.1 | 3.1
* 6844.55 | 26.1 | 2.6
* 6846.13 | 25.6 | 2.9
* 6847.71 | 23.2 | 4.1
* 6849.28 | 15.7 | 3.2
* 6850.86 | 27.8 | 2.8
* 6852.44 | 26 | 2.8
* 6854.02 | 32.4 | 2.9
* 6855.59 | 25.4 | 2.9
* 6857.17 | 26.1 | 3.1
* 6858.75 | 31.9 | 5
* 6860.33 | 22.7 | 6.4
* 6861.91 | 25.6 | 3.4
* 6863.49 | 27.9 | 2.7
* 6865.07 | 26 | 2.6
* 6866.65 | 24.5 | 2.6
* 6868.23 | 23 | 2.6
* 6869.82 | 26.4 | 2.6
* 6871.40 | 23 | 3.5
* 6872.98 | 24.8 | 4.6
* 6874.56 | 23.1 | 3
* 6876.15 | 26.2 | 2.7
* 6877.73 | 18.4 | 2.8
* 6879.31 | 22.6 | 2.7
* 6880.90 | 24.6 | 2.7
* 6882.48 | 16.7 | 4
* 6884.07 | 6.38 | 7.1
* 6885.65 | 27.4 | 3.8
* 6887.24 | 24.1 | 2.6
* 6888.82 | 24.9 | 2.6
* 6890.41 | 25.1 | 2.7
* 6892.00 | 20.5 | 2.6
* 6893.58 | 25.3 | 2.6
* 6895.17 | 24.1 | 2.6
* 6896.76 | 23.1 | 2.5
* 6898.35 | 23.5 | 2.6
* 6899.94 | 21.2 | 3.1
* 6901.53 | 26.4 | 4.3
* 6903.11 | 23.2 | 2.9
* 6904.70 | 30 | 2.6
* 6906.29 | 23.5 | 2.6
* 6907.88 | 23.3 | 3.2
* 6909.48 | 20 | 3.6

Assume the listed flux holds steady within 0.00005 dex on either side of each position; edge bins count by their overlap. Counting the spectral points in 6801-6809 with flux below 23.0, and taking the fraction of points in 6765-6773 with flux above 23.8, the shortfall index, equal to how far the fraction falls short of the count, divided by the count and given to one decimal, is 0.2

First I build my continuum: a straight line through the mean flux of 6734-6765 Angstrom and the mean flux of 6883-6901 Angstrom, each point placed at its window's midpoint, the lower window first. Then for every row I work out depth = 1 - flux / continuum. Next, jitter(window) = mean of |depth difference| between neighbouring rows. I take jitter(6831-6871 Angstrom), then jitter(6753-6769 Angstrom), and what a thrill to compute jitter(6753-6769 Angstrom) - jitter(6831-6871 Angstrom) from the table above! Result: -0.07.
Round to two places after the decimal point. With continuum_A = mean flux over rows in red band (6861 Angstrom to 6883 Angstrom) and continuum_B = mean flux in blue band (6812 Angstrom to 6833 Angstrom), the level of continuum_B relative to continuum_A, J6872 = 0.98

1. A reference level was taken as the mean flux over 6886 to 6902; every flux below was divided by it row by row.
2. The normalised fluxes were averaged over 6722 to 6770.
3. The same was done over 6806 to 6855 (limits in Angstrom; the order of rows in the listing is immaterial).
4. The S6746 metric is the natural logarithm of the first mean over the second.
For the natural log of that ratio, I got 0.19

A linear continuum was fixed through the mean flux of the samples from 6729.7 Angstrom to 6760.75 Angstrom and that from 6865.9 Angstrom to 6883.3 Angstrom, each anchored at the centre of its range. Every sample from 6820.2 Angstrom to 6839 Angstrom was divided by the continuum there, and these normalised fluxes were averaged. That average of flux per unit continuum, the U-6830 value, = 0.92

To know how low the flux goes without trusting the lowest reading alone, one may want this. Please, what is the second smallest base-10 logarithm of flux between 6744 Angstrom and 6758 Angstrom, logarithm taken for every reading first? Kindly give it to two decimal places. 1.30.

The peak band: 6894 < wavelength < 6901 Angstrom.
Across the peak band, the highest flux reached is 24.1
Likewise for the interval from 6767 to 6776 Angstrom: 27.3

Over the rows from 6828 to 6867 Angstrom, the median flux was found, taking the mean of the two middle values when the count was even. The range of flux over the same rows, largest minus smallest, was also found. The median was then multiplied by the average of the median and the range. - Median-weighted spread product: 541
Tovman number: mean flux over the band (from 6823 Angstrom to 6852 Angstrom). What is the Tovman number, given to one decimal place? 24.0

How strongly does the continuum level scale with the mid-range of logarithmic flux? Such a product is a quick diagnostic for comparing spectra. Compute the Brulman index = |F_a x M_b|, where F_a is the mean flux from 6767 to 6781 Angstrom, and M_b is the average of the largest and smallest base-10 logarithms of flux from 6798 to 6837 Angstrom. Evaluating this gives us 32.6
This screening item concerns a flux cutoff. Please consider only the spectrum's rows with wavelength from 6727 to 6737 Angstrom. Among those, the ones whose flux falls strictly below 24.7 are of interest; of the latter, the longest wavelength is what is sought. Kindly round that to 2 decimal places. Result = 6736.67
